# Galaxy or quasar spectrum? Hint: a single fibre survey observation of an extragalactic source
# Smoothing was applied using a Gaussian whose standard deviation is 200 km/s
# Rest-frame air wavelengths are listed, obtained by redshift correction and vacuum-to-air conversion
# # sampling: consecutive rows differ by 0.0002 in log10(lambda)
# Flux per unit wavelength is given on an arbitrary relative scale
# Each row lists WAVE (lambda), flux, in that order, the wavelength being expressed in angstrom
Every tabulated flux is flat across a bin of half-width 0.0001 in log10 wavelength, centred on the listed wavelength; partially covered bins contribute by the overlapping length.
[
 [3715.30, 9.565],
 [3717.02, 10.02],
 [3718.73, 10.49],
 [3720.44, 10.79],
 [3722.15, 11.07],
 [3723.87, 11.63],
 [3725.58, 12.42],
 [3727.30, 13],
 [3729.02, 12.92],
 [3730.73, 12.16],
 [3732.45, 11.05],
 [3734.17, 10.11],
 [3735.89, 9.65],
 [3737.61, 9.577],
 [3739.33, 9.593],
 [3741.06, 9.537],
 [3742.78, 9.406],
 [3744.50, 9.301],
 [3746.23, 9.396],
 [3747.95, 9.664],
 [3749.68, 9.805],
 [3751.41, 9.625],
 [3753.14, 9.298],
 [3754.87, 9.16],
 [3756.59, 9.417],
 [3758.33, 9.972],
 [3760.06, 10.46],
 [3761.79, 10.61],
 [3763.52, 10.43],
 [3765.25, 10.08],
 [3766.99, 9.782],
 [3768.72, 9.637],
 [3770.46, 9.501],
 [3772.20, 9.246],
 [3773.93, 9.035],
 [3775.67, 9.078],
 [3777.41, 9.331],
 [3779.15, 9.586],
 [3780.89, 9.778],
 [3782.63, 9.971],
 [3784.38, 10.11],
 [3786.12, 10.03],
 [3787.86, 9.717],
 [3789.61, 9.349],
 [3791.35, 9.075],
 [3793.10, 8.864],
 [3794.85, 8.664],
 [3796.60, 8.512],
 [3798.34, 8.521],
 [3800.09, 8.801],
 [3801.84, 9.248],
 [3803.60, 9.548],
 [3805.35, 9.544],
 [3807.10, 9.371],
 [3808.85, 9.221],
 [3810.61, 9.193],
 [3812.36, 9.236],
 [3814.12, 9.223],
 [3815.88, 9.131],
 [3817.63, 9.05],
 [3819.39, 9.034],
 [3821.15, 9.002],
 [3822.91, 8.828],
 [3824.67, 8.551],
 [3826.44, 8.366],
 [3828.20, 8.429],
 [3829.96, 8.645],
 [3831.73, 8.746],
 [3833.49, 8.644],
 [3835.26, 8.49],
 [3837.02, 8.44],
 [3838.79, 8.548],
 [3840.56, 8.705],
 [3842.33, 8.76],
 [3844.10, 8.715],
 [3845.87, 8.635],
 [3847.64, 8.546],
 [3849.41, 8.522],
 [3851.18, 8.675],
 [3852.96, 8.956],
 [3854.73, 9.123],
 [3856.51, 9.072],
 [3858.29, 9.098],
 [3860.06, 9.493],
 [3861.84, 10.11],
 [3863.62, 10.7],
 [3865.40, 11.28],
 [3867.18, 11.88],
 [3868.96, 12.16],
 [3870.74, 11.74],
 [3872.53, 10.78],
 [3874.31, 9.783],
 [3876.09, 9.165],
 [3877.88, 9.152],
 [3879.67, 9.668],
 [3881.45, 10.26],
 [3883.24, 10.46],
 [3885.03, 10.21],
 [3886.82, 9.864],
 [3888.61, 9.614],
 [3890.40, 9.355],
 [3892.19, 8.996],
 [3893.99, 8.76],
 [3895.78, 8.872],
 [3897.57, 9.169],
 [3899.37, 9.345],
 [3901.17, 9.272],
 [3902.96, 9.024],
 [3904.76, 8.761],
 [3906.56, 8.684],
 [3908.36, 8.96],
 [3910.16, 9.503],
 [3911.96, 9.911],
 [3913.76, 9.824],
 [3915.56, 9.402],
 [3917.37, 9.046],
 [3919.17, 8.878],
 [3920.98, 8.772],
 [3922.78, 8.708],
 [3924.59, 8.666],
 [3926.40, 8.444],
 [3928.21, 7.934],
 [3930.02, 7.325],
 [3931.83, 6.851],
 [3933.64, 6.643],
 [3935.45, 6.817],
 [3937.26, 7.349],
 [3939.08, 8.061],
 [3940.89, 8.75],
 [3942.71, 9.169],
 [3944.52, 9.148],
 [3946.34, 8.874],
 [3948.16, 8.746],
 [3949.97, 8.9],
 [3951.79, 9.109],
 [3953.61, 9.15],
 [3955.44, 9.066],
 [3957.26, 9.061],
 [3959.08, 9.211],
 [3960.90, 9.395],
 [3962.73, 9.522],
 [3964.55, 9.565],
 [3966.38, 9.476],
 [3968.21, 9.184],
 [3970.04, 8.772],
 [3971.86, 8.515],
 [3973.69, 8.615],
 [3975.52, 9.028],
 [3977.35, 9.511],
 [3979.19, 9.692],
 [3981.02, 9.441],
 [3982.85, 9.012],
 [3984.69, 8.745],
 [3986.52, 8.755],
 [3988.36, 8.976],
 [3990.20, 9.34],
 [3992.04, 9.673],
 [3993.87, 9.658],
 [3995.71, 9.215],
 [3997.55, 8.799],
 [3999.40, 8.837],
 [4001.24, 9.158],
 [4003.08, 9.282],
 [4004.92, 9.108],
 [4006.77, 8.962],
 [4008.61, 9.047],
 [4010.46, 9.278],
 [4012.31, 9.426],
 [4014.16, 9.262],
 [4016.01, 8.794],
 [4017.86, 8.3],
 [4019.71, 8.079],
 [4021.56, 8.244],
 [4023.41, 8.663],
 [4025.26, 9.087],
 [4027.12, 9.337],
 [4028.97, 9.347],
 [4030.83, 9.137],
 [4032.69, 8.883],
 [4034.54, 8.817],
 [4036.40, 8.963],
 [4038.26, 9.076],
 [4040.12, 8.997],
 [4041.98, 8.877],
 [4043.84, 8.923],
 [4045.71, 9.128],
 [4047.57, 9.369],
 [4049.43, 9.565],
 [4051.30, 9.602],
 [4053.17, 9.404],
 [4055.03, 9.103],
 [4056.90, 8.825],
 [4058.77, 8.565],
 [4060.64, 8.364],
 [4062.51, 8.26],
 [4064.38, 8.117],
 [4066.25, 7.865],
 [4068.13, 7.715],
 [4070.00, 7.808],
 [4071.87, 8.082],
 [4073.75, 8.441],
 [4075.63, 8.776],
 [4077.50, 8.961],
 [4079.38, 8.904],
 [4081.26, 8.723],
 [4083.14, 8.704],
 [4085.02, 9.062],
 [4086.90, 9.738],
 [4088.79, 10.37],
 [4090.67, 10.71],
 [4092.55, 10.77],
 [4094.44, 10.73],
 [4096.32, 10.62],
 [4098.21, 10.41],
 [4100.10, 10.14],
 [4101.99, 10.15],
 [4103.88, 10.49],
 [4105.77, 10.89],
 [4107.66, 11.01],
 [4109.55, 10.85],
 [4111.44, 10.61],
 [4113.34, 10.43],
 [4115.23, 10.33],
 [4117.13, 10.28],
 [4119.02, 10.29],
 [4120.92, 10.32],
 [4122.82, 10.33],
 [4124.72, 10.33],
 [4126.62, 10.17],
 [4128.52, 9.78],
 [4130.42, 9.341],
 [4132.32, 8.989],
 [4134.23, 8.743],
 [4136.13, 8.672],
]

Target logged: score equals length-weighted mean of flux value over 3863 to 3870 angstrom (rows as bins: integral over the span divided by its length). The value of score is 11.5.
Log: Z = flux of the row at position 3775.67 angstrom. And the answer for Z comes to 9.078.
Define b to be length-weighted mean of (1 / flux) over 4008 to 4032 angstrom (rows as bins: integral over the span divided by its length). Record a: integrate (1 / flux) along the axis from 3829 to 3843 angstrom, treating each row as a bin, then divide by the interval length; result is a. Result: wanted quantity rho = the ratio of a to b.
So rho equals 1.03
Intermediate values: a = 0.116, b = 0.112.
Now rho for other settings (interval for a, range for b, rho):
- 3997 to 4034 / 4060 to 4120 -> 1.06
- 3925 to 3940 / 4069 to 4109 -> 1.29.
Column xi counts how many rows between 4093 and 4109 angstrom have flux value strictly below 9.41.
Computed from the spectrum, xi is 0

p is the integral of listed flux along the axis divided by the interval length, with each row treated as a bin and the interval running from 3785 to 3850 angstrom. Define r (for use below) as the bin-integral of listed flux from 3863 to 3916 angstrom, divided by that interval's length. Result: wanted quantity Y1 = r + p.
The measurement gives 18.7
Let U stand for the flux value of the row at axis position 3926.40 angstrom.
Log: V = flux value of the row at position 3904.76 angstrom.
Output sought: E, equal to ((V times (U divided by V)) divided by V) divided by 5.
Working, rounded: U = 8.444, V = 8.761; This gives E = 0.19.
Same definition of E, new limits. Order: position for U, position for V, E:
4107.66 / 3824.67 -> 0.26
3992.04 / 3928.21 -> 0.24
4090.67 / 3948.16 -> 0.24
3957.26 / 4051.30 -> 0.19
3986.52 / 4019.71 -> 0.22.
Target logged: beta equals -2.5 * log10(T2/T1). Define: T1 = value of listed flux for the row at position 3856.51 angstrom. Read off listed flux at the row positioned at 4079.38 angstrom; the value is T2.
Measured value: 0.02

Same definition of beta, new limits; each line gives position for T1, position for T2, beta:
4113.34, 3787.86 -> 0.08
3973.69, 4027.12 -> -0.09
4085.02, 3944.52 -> -0.01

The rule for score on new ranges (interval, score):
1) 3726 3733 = 12.3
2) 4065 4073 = 7.9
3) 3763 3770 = 9.9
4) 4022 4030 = 9.1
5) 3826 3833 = 8.6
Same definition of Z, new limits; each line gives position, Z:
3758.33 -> 9.972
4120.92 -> 10.32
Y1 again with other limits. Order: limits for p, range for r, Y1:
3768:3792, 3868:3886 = 19.9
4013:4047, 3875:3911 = 18.2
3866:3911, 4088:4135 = 20.0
